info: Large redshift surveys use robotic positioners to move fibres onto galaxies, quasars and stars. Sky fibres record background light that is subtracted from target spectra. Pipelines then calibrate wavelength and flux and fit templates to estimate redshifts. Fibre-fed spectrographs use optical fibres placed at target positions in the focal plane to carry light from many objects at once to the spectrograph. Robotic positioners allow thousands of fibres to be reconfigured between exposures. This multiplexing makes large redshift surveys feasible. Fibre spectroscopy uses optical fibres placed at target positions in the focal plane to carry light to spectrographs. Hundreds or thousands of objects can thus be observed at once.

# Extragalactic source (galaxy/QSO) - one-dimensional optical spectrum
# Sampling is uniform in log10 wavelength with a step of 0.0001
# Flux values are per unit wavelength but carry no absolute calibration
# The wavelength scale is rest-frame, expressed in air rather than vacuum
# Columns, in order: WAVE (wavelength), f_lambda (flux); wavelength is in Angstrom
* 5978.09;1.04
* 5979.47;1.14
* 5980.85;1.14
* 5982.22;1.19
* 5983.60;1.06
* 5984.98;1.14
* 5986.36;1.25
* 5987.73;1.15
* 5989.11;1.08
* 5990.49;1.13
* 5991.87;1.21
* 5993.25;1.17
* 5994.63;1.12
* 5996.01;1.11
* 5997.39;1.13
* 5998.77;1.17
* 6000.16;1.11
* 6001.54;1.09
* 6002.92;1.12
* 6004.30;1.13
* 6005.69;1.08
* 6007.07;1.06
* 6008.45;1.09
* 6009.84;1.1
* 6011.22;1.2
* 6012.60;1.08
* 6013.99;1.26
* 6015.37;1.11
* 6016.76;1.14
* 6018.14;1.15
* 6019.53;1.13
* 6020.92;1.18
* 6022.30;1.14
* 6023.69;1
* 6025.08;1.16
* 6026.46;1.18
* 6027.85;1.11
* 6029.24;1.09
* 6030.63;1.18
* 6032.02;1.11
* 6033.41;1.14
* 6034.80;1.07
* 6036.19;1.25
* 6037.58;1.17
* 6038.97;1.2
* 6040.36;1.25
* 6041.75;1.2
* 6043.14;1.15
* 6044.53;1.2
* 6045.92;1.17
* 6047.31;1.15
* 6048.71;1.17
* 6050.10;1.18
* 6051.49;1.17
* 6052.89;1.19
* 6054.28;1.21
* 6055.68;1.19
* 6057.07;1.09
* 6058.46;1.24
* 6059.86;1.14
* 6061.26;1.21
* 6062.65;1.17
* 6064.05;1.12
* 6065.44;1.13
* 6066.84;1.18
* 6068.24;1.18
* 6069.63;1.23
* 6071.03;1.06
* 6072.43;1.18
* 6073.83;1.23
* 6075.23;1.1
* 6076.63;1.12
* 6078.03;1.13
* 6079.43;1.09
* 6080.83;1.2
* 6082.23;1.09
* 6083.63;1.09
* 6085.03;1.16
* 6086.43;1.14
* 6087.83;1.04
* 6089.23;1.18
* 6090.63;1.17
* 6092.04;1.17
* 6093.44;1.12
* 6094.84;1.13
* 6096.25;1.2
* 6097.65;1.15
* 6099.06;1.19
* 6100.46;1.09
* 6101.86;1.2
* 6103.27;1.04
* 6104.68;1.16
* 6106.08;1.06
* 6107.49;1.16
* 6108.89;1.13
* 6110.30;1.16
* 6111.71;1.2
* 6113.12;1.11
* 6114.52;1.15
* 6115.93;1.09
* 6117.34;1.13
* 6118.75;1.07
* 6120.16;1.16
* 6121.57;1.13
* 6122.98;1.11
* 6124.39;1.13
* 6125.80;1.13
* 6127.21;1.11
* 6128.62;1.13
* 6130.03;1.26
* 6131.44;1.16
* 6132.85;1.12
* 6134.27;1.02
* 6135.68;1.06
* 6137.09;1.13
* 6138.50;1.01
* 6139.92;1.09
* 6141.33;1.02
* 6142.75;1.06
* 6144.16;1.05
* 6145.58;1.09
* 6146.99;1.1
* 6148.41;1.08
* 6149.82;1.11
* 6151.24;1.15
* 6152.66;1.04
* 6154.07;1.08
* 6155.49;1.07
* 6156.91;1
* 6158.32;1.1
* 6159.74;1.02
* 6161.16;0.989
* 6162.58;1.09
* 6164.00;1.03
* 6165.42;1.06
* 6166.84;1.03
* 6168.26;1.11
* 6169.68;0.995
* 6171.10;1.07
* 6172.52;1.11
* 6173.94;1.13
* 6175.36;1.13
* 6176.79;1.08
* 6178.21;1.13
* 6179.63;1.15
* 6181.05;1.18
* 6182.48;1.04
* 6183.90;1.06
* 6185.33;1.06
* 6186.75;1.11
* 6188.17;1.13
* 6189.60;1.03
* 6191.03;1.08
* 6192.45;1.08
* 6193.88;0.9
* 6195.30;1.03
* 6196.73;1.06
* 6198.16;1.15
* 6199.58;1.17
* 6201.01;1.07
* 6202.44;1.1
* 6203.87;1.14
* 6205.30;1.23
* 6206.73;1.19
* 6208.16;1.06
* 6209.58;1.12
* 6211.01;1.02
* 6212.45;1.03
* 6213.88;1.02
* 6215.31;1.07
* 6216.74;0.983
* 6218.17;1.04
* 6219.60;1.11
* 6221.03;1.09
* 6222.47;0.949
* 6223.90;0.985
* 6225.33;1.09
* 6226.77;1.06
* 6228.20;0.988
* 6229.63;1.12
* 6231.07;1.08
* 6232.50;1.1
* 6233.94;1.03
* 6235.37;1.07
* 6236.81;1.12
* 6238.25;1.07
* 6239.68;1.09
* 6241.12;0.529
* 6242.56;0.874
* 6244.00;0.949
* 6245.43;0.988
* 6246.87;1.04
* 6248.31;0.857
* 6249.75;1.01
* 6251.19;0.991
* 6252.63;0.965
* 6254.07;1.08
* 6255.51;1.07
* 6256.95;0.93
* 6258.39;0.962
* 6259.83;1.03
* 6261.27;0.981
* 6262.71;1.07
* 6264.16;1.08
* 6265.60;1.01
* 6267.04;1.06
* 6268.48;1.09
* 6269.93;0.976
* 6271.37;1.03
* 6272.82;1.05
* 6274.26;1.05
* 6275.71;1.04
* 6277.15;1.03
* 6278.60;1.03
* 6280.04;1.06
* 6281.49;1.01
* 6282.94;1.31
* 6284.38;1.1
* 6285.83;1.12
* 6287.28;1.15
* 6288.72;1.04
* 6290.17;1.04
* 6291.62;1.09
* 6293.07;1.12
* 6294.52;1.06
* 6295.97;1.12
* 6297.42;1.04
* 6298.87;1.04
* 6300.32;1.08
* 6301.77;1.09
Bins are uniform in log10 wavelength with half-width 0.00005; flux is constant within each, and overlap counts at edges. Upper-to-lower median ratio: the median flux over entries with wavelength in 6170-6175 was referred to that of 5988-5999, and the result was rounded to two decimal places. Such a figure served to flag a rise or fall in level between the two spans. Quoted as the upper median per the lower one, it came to 0.98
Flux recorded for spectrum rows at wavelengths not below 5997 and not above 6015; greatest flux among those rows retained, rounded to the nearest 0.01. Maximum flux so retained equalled 1.26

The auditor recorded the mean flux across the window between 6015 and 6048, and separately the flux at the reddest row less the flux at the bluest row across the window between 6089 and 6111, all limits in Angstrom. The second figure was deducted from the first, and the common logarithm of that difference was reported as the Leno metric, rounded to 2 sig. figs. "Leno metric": 0.069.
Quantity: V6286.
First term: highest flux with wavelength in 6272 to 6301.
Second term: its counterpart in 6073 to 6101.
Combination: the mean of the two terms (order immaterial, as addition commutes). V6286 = 1.27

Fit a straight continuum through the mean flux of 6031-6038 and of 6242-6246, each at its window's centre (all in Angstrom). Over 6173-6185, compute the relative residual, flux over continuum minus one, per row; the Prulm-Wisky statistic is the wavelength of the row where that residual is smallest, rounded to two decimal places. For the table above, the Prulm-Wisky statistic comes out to 6182.48 Angstrom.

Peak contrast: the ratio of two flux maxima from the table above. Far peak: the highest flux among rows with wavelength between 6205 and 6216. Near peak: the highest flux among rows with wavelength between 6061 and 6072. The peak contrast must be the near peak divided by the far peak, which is 1.00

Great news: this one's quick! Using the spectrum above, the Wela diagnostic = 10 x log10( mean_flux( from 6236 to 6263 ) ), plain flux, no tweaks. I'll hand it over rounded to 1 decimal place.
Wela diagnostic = -0.1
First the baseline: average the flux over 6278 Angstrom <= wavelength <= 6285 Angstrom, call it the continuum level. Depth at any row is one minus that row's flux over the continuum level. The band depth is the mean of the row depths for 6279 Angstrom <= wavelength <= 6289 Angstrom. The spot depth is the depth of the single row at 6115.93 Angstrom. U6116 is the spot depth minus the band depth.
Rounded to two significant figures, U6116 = 0.021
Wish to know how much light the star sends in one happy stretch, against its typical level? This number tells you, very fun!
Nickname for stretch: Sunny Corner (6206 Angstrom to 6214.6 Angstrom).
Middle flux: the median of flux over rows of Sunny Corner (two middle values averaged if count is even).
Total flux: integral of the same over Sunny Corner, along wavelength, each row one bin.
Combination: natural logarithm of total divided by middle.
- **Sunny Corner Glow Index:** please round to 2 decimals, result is 2.18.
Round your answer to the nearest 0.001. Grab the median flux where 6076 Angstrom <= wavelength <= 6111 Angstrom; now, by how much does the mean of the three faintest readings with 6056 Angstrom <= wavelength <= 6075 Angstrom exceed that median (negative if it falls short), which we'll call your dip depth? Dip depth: -0.050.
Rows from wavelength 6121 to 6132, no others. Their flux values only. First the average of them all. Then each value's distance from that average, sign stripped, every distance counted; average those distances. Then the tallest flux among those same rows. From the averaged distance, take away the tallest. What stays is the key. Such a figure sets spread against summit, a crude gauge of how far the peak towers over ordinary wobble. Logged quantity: -1.23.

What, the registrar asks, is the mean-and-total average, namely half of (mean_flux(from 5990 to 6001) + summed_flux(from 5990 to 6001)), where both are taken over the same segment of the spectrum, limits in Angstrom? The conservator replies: 5.15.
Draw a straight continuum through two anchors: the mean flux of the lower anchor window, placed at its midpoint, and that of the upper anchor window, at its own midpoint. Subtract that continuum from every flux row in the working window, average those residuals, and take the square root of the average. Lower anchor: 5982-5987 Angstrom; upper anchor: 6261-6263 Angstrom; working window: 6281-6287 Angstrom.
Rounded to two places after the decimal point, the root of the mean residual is 0.35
